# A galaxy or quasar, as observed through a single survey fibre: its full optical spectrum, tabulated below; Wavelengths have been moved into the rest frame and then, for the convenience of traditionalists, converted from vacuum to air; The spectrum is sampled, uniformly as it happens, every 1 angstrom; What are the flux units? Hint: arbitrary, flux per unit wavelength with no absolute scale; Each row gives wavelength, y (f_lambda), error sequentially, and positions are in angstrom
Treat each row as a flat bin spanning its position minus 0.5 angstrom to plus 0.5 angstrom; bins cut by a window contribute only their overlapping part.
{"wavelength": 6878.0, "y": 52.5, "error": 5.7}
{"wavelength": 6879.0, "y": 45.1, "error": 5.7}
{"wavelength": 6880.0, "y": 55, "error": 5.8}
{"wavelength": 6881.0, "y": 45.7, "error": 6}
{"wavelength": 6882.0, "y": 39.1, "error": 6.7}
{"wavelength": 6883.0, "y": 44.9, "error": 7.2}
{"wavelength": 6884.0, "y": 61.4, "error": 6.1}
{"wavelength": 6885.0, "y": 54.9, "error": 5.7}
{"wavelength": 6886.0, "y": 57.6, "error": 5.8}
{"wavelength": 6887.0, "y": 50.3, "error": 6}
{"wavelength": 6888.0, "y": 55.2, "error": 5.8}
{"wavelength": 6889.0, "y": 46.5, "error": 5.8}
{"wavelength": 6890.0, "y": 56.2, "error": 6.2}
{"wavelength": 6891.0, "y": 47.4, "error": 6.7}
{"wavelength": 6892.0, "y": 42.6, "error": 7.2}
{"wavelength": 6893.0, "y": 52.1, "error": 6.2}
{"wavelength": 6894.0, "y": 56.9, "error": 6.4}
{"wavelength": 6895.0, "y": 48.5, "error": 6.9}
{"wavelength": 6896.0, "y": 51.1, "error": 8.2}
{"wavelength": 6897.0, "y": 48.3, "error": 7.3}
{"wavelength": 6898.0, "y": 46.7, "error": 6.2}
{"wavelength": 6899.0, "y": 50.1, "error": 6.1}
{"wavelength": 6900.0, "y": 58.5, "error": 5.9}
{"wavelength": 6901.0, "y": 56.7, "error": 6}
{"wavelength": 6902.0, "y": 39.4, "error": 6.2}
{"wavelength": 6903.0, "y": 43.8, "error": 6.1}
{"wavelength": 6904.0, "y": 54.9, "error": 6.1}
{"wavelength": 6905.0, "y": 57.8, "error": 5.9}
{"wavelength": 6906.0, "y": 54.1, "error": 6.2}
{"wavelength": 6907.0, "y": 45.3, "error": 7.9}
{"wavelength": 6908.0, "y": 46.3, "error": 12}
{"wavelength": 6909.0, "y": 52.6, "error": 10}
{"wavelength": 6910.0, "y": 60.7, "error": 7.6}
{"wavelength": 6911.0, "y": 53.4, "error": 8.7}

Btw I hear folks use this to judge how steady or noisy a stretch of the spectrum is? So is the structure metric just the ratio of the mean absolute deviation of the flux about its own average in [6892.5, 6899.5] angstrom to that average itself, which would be 0.05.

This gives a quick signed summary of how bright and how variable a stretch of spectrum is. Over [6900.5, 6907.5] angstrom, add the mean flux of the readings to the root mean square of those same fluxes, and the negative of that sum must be -101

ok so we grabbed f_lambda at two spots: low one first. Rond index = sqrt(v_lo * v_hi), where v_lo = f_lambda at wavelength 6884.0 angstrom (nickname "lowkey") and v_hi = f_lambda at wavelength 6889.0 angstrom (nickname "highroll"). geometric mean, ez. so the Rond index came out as 53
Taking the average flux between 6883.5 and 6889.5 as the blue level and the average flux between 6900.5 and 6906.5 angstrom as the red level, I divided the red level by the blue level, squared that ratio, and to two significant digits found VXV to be 0.89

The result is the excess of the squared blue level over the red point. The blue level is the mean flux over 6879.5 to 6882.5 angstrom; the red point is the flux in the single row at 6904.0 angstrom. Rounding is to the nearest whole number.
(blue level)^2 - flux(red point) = 2117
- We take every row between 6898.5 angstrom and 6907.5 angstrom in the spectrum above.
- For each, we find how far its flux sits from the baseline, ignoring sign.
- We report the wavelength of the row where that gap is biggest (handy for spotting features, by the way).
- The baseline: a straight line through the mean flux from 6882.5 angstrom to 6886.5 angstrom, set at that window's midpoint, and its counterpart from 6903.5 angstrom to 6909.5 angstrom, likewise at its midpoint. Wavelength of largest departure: 6902.0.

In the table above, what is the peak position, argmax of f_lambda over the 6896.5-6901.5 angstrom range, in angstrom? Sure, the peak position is 6900.0 angstrom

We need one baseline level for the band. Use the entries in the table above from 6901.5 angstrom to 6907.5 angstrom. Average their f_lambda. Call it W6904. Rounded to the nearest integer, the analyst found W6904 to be 49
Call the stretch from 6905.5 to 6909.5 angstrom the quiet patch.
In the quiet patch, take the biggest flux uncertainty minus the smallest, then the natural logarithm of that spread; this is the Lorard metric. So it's 1.8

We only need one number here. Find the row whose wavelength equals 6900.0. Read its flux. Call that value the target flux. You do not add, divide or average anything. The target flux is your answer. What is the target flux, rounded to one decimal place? 58.5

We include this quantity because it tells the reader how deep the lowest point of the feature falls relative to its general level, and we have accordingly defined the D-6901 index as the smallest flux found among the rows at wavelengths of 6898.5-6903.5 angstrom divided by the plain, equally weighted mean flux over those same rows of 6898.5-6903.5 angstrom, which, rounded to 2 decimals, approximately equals 0.79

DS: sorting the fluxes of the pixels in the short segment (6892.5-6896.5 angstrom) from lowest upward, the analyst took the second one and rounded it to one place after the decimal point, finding 51.1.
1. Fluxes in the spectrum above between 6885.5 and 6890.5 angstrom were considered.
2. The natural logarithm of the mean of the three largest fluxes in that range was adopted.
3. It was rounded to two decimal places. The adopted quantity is 4.03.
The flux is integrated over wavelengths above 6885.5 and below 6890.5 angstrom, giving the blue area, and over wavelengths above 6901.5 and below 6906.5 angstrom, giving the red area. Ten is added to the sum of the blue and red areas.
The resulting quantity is 526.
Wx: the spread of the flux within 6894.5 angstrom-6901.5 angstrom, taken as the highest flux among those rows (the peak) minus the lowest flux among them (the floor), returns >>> 12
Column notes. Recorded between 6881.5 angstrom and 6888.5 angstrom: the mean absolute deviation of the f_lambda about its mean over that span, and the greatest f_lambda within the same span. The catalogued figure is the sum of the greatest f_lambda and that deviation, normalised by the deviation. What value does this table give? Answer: 11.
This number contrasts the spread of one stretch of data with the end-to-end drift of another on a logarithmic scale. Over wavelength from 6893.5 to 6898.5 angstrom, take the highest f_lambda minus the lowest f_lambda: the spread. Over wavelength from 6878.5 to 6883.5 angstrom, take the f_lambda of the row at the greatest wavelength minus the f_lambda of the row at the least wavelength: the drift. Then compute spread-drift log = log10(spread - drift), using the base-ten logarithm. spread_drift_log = 1.0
